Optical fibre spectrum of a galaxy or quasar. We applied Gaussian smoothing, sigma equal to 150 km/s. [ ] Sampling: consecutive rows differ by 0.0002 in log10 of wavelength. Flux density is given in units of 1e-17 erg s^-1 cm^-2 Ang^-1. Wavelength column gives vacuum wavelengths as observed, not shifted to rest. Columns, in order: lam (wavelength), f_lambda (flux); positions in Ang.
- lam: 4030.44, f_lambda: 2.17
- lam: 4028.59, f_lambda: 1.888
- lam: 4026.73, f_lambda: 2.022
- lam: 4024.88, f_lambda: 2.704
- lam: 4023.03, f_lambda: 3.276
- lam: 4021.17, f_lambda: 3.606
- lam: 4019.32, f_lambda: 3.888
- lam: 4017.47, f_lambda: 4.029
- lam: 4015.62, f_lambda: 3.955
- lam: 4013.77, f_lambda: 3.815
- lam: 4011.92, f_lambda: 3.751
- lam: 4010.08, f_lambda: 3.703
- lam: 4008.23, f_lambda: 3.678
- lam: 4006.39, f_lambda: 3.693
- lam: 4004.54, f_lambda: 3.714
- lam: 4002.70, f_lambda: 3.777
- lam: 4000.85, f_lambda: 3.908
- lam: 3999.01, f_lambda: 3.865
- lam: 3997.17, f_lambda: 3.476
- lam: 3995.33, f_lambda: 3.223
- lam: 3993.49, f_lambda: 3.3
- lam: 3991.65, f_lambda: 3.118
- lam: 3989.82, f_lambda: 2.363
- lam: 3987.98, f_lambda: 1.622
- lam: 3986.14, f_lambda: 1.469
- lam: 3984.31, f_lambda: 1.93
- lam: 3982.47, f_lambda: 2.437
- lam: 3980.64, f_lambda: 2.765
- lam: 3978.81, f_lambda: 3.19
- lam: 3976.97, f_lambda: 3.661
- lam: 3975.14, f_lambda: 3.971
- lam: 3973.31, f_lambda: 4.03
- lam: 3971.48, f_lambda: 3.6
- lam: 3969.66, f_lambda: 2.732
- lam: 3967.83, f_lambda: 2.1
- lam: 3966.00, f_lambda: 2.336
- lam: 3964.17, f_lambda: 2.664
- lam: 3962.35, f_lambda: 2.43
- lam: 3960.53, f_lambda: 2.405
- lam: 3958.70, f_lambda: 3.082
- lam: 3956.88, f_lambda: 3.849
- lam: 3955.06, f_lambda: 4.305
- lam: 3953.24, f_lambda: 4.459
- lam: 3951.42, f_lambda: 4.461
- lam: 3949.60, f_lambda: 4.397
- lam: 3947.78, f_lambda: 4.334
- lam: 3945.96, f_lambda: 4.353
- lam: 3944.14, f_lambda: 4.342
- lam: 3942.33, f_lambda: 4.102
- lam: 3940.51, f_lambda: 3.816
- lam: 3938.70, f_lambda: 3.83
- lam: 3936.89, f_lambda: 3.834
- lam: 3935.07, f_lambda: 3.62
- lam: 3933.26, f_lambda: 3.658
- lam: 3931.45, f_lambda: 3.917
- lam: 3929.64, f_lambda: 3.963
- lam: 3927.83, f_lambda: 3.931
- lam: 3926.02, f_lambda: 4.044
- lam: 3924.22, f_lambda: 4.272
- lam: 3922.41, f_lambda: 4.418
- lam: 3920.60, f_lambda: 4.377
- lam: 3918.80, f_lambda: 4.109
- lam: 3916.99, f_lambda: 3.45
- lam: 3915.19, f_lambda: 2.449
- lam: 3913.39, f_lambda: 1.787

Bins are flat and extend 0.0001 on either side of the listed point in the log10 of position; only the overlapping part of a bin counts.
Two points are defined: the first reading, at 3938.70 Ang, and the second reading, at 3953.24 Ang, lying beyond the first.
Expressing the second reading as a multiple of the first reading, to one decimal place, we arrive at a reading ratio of 1.2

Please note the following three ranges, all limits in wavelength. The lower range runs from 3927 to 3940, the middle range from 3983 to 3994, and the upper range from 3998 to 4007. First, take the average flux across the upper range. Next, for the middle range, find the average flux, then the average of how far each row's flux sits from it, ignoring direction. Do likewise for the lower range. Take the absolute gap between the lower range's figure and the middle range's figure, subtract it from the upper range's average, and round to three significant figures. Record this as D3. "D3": 3.27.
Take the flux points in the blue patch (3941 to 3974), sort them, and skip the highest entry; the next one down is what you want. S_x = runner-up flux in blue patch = 4.459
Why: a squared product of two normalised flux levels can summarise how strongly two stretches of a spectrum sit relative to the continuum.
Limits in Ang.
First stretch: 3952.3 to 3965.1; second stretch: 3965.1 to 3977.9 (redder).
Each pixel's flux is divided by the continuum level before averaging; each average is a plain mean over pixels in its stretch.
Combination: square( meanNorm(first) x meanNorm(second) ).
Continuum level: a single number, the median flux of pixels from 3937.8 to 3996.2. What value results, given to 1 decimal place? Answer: 1.0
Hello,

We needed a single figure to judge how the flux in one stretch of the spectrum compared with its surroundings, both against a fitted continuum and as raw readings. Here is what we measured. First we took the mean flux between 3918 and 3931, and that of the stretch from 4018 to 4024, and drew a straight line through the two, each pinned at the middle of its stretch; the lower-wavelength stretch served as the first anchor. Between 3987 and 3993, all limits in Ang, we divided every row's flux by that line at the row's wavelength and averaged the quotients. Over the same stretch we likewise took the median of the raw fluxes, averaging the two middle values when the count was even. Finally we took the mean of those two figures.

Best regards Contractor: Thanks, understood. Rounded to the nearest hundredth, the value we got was 1.50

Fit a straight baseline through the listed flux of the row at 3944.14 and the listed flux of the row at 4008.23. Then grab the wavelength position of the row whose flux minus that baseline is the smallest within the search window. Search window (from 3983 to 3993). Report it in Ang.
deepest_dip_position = 3986.14 Ang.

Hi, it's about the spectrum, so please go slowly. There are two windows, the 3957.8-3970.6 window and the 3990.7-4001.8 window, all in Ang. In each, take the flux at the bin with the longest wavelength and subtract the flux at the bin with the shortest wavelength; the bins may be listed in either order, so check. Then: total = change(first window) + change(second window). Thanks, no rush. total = 0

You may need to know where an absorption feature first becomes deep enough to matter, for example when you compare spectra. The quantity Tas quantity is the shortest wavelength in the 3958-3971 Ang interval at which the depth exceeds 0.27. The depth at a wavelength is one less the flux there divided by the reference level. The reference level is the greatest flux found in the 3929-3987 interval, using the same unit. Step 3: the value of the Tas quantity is 3958.70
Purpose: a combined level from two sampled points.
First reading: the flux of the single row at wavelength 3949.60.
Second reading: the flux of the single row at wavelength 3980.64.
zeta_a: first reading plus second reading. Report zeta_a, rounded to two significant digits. 7.2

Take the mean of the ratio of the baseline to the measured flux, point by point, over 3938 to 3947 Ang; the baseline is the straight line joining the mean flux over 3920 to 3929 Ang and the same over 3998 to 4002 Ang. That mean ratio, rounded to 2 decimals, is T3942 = 1.01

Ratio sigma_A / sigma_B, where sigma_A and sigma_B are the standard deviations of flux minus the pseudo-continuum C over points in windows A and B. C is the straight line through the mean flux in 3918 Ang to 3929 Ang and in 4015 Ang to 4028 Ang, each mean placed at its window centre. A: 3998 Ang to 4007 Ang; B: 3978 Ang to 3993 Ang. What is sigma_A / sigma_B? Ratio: 0.1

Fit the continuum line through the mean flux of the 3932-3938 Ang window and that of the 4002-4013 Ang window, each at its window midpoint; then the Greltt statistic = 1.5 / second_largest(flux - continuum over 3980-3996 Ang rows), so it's -3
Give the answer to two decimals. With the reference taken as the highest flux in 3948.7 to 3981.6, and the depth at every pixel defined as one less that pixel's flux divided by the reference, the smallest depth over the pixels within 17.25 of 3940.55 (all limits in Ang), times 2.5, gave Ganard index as 0.00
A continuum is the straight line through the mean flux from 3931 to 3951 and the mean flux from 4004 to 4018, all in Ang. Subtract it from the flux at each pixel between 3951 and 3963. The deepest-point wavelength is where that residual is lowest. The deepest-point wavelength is 3960.53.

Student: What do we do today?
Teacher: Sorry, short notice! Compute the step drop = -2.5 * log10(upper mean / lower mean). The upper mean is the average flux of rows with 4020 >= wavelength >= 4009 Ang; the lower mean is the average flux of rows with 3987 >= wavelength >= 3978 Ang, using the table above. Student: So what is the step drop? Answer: -0.53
